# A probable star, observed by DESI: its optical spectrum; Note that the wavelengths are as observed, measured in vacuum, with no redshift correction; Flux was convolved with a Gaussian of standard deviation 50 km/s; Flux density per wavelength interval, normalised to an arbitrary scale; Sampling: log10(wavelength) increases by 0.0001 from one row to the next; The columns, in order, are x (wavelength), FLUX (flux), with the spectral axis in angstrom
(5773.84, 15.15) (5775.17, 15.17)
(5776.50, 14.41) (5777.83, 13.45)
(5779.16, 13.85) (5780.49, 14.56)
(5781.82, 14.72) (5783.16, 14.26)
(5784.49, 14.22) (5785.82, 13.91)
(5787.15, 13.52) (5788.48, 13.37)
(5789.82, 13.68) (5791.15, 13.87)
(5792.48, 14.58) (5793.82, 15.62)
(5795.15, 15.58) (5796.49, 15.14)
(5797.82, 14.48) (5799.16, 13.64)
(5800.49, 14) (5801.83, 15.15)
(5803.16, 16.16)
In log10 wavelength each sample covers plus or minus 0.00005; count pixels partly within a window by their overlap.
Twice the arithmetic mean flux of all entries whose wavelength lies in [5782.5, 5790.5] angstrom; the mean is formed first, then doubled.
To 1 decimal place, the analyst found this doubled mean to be 27.7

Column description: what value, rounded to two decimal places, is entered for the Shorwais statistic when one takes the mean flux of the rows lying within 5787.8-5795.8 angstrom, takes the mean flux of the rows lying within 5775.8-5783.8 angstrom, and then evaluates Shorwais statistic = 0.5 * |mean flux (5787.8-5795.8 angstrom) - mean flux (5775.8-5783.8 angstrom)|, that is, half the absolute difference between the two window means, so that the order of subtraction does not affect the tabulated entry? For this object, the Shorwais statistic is 0.12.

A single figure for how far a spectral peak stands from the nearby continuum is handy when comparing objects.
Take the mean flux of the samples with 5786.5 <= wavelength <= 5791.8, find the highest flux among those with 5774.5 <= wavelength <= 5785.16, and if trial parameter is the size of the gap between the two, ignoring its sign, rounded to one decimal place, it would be 1.6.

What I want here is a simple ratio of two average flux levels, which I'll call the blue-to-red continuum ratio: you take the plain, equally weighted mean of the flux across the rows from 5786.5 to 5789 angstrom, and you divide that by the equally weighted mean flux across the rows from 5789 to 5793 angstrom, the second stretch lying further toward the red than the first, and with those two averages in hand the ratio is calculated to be 0.96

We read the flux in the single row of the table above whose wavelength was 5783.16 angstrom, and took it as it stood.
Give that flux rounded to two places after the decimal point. 14.26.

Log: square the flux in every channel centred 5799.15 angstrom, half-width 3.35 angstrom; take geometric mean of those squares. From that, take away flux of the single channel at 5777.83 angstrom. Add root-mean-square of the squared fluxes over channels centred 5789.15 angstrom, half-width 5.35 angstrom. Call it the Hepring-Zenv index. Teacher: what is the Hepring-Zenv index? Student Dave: 396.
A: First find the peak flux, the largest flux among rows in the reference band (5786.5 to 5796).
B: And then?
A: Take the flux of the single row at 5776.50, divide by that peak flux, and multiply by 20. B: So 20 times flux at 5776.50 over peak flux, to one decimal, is 18.5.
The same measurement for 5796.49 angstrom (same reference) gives 19.4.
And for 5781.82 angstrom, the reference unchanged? 18.8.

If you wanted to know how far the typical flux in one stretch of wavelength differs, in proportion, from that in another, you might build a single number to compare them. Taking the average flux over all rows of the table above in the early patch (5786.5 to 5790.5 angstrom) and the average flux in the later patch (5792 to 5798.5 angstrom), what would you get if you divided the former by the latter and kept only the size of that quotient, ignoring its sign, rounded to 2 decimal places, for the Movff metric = 0.90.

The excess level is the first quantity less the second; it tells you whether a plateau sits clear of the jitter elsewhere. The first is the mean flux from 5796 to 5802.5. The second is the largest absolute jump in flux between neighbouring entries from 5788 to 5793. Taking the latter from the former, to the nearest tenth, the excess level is 13.8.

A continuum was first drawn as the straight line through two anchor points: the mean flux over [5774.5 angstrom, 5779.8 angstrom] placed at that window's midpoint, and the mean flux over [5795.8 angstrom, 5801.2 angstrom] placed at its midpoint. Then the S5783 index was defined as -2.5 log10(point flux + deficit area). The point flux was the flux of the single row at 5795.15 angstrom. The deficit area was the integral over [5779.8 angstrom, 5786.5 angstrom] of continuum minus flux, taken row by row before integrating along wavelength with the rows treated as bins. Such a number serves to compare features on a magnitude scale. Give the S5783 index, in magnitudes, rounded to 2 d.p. -2.94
